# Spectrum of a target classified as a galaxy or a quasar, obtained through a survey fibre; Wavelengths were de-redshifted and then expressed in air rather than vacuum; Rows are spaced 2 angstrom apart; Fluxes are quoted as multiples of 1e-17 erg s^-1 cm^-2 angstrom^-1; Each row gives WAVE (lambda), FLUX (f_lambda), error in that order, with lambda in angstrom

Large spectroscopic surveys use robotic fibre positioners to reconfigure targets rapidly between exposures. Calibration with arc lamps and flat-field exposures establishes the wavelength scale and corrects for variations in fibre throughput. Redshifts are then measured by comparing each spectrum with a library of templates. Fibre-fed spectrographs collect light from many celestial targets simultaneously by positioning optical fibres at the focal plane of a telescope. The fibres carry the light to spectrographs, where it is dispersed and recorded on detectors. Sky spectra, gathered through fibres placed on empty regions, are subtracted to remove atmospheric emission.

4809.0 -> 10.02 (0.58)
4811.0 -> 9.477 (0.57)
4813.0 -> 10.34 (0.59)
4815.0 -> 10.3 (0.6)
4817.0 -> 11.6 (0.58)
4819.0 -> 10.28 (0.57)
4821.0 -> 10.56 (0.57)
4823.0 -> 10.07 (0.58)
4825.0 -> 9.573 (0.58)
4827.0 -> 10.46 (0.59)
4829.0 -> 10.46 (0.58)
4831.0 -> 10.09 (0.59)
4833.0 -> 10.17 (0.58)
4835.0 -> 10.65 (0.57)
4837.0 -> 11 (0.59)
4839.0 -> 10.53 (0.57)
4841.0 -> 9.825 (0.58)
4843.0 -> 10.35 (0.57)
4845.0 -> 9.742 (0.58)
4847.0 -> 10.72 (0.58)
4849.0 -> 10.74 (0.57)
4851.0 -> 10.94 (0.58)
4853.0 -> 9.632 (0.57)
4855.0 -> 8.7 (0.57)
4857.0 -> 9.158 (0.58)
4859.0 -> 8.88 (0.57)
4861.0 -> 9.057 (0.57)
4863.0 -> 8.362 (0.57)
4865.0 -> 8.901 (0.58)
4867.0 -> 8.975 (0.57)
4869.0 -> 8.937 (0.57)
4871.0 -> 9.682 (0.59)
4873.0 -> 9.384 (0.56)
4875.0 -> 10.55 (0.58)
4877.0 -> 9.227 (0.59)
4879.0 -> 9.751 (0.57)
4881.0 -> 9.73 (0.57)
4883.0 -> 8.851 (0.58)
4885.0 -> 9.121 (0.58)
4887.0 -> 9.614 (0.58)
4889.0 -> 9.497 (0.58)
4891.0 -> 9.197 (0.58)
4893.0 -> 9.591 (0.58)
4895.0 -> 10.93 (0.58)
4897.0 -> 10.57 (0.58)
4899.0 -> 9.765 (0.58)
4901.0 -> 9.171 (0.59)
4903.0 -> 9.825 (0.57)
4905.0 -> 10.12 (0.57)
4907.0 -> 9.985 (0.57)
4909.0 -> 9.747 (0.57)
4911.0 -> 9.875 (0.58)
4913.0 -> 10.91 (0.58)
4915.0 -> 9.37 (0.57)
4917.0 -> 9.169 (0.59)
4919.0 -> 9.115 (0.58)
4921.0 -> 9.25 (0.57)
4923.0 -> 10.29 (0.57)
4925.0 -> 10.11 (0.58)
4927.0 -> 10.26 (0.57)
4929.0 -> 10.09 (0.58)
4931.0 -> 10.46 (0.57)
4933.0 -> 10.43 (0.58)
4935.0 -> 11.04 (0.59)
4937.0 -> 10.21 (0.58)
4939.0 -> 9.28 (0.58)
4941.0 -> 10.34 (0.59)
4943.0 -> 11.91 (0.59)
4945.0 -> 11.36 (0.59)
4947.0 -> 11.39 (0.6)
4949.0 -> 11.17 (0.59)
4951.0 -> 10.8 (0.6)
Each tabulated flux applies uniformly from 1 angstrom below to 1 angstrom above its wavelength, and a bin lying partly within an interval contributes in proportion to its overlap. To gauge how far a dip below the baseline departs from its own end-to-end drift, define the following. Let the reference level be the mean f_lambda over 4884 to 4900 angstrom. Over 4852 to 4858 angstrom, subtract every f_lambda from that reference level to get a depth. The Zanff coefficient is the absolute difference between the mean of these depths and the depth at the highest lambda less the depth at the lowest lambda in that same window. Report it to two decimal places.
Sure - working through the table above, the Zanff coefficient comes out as 0.15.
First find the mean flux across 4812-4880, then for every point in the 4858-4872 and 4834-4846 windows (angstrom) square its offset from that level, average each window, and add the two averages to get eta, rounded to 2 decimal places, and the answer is 1.42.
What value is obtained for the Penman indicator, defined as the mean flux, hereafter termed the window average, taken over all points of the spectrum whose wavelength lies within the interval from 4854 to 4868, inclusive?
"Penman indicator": 8.9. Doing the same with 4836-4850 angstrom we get 10.4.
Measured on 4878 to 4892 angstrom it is 9.4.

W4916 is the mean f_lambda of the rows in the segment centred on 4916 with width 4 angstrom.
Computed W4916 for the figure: 9.3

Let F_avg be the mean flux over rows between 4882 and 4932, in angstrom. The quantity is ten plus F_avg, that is 19.8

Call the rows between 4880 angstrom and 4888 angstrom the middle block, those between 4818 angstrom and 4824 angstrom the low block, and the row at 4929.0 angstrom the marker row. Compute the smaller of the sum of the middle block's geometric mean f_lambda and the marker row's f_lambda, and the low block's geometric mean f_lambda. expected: 10.3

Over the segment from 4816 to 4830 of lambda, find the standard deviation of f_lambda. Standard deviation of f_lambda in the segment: 0.6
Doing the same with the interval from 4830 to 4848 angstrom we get 0.4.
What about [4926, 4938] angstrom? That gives 0.3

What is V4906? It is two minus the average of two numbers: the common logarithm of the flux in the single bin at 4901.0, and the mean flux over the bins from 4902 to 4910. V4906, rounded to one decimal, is -3.4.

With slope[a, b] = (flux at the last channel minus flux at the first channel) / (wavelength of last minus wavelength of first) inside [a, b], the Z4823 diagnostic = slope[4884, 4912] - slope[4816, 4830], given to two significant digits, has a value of 0.12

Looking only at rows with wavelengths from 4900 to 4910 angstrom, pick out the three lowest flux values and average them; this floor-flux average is 9.6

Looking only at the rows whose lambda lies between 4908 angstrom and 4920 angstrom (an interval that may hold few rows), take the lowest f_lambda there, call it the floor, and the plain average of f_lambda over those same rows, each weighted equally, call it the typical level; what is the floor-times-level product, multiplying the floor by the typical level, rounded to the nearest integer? 88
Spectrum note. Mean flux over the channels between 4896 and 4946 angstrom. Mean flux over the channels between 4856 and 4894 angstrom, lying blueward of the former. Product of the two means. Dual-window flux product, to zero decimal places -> 94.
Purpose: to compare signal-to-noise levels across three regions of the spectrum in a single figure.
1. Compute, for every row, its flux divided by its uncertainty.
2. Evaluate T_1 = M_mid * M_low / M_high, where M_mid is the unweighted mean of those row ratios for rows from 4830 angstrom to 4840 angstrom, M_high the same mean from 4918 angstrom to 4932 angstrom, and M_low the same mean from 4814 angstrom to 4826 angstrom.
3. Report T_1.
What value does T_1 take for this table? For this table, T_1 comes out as 18.7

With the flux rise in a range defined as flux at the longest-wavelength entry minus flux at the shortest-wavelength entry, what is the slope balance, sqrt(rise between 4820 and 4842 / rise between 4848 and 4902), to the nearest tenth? 0.7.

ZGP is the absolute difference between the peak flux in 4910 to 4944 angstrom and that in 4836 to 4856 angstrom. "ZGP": 0.91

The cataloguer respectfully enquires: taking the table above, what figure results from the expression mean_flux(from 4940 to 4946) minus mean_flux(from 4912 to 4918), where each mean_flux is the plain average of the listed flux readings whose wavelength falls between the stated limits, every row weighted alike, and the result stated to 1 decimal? 1.4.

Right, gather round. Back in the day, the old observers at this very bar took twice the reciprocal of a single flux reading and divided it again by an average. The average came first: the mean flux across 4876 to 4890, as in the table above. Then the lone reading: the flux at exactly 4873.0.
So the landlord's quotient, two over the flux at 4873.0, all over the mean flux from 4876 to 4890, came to 0.0227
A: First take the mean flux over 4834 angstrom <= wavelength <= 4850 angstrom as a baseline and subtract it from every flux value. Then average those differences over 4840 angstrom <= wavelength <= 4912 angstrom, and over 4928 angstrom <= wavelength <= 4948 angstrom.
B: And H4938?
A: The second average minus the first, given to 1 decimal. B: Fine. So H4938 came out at 1.0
